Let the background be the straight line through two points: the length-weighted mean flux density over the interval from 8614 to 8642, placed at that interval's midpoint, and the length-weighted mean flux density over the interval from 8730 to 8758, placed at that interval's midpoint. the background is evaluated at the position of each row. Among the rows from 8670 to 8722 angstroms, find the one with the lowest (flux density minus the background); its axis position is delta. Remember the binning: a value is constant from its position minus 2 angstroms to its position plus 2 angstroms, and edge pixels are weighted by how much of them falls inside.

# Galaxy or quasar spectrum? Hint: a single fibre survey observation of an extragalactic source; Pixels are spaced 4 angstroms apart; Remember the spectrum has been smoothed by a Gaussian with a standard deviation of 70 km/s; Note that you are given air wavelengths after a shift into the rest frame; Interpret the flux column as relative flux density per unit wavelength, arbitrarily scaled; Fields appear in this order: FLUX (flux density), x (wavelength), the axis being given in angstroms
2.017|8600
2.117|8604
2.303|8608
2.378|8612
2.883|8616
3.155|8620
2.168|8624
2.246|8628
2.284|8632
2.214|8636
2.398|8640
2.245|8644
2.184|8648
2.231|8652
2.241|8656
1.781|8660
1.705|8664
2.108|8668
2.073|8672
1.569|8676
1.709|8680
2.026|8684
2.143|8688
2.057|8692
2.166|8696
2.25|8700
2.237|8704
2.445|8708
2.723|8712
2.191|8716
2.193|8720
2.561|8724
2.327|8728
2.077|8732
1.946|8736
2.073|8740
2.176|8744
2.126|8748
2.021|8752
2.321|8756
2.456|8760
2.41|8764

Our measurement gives 8676 angstroms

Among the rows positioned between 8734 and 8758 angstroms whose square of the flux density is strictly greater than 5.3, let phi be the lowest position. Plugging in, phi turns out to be 8756 angstroms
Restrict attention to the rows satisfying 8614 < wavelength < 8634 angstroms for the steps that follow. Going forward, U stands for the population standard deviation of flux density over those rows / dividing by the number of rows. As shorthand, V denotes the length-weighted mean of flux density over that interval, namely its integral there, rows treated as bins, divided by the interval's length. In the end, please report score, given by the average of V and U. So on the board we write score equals 1.47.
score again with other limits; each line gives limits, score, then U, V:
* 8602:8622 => 1.48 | 0.39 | 2.6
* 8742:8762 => 1.19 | 0.15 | 2.2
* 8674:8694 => 1.06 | 0.22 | 1.9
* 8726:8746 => 1.12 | 0.13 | 2.1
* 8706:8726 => 1.32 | 0.21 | 2.4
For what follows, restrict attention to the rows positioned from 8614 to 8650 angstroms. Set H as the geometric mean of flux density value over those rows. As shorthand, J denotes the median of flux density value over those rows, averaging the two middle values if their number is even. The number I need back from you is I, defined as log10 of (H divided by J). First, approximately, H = 2.40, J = 2.25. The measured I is 0.029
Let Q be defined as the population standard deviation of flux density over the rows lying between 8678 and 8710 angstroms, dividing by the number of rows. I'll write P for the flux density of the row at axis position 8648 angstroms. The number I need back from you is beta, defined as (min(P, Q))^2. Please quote 0.040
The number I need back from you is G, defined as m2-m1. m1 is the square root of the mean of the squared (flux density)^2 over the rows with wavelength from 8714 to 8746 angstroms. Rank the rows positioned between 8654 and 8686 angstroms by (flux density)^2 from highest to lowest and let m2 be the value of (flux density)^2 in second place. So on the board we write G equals -0.5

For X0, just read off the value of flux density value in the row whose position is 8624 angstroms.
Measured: 2.168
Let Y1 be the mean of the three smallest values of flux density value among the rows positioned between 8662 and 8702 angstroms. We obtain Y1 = 1.66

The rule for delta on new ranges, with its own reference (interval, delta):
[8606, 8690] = 8676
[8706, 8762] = 8736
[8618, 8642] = 8624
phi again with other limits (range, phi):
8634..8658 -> 8640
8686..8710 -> 8708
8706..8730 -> 8708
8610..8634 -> 8612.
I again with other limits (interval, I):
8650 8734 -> -0.010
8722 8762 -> 0.010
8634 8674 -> -0.018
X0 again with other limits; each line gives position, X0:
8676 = 1.569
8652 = 2.231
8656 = 2.241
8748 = 2.126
